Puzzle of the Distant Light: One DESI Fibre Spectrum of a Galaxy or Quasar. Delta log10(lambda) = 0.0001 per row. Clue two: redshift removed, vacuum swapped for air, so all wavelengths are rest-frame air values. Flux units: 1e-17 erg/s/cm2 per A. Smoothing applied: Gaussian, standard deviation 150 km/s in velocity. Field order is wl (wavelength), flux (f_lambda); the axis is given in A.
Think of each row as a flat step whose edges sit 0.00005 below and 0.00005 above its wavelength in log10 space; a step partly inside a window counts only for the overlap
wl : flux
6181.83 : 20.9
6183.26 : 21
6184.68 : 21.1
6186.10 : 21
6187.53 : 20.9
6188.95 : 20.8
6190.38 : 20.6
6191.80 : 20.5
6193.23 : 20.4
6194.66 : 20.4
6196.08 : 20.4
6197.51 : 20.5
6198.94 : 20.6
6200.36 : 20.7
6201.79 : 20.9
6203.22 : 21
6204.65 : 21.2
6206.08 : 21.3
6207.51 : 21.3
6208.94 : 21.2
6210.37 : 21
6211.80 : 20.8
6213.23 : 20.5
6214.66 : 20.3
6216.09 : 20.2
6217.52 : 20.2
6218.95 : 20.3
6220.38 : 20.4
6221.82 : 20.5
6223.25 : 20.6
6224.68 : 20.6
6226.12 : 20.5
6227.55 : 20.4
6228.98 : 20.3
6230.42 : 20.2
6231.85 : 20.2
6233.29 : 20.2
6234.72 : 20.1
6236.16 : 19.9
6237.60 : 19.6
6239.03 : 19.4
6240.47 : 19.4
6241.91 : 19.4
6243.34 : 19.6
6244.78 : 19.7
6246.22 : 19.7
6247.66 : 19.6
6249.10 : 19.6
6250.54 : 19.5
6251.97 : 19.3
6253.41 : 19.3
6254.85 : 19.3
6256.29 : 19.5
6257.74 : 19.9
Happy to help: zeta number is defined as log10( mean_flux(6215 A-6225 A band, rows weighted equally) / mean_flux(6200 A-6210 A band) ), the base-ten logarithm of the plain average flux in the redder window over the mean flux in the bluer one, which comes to -0.014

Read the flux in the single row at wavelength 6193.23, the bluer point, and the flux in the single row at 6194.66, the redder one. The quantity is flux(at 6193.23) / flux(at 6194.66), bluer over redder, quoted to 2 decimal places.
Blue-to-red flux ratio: 1.00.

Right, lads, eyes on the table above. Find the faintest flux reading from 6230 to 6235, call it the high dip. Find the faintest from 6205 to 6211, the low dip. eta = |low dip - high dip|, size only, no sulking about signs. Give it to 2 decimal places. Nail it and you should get 0.90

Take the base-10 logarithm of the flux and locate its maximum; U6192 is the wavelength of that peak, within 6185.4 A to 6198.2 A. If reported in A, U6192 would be 6186.10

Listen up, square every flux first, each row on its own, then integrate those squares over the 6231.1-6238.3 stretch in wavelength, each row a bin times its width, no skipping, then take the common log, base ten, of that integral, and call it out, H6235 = 3.46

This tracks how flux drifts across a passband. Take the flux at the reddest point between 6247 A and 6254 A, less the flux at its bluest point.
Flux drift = -0.3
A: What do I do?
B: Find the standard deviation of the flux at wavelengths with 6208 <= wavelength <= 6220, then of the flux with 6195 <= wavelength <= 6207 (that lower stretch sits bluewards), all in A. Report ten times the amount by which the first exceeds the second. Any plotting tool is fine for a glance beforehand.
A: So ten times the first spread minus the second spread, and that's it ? 0.6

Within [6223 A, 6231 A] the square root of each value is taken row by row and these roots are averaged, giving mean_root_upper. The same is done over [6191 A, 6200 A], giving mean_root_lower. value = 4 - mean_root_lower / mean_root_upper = 3.00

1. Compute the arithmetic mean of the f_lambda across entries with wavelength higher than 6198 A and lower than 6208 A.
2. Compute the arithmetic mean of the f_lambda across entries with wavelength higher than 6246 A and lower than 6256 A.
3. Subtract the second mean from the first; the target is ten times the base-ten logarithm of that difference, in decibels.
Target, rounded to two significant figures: 1.8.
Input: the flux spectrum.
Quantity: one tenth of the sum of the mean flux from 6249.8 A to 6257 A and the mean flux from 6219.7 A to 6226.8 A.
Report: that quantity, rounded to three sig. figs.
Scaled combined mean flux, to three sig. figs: 3.99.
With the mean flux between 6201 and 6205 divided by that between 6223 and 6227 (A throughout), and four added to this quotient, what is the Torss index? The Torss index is 5.02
